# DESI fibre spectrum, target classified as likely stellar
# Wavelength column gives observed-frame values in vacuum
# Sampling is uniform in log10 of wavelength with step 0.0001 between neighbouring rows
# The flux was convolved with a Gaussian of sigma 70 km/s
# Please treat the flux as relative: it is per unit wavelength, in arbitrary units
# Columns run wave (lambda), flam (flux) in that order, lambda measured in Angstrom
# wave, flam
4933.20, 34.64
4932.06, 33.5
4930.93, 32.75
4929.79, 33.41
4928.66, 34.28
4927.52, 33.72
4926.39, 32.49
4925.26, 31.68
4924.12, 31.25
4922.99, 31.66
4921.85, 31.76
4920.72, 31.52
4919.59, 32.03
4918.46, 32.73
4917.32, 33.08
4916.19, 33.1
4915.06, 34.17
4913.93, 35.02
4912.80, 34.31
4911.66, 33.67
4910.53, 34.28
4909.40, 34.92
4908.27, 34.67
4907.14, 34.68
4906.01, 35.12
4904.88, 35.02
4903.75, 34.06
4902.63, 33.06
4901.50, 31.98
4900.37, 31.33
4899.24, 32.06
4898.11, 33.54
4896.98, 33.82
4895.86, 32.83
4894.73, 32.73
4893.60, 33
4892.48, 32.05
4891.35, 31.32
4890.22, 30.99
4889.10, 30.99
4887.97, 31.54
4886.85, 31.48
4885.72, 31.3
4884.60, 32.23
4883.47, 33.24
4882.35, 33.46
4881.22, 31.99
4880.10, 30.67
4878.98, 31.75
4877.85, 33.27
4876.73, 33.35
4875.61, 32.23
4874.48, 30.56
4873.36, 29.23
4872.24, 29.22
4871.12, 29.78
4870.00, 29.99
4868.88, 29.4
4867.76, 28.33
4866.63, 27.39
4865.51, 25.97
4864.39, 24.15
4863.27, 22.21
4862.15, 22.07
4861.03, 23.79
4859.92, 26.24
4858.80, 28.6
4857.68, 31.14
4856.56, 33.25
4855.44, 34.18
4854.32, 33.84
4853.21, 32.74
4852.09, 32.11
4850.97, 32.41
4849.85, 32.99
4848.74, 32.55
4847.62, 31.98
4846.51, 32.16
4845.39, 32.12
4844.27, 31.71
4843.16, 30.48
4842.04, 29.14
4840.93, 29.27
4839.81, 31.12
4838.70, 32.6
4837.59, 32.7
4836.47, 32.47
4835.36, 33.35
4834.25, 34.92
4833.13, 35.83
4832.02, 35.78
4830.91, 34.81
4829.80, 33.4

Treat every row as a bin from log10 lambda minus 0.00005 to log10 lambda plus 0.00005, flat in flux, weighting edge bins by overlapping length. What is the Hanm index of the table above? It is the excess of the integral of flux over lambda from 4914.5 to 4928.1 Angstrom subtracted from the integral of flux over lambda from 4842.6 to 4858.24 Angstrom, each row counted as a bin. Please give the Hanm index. 66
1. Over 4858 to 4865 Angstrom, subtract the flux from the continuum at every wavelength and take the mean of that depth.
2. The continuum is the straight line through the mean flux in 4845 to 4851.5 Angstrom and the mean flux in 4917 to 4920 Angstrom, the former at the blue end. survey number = 8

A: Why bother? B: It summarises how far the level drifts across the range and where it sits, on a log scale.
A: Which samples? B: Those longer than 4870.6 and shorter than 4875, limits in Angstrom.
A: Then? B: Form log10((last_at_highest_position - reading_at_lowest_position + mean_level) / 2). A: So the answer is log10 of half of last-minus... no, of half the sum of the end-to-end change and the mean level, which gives 1.18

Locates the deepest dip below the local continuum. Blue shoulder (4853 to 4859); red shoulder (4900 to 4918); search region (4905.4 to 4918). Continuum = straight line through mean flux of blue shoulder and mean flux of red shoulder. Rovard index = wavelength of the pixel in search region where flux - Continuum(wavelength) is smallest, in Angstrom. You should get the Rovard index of 4917.32 Angstrom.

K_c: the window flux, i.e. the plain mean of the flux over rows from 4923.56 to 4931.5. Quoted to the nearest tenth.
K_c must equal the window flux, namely 32.8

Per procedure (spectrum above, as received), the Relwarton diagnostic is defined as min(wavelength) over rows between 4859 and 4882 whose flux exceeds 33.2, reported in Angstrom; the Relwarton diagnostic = 4876.73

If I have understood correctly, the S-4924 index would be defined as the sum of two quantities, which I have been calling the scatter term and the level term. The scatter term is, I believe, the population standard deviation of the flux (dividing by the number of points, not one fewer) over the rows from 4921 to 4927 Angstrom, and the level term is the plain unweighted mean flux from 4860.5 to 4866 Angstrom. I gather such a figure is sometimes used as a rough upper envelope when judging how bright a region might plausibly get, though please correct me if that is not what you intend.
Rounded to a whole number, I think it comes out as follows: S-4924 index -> 24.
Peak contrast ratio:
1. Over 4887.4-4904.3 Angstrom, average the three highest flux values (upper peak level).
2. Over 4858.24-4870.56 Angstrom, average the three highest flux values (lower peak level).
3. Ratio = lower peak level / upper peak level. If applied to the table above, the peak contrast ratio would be 0.87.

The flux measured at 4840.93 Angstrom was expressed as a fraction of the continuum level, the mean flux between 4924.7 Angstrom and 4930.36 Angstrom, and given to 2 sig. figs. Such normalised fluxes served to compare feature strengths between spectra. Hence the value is 0.88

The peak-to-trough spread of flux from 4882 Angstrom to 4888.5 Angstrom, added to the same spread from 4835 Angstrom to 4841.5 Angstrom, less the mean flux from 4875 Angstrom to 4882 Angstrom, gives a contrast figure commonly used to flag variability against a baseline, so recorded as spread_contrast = -26.0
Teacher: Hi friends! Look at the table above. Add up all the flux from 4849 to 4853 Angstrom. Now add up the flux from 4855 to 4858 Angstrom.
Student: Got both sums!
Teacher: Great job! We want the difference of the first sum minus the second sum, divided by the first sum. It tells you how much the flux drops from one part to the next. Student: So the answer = -0.01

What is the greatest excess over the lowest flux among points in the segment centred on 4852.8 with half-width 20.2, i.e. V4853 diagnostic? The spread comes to 14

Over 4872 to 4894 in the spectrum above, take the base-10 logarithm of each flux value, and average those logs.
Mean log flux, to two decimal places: 1.50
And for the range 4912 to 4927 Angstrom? 1.51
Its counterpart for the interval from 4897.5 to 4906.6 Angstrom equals 1.52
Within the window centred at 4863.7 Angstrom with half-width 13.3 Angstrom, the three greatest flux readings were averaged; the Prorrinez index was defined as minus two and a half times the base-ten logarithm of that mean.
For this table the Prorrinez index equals -3.82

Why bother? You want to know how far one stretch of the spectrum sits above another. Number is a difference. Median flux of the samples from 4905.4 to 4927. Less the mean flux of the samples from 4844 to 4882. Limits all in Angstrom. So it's 3.0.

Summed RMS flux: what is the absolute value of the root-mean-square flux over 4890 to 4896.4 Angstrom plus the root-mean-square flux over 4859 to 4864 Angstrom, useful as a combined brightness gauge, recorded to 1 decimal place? 55.8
